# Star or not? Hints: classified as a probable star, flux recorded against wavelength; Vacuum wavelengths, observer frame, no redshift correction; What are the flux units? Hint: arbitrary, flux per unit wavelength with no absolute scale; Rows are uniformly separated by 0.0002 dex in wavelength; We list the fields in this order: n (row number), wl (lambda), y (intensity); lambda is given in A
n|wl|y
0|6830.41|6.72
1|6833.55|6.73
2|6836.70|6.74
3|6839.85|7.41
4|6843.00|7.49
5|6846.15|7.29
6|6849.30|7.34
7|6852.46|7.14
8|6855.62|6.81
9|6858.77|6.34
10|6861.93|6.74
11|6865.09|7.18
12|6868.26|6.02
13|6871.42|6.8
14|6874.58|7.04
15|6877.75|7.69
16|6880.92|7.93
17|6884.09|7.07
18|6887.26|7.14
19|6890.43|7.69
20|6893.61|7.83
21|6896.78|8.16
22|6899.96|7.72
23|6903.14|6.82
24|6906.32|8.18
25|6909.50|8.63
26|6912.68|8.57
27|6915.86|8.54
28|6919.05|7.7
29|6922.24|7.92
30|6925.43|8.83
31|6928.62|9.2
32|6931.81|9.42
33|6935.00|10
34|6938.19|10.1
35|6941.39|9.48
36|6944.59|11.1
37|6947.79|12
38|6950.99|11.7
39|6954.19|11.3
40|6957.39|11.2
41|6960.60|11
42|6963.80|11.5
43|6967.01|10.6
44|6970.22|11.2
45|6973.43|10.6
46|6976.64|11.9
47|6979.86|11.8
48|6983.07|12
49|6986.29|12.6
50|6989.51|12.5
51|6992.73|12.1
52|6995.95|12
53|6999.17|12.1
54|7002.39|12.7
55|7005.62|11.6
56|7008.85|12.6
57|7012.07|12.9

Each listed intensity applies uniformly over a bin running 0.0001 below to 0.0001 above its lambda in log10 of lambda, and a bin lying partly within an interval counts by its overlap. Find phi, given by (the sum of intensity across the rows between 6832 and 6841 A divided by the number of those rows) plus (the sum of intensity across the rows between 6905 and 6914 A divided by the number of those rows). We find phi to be 15.4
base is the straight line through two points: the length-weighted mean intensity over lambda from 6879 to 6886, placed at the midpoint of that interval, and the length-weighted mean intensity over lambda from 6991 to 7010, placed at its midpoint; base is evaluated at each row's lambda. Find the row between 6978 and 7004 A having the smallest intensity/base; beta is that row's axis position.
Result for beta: 6999.17 A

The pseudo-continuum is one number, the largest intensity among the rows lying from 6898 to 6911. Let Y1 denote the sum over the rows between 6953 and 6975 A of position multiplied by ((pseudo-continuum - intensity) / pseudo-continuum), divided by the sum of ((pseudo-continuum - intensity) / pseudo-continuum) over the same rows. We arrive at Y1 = 6963.3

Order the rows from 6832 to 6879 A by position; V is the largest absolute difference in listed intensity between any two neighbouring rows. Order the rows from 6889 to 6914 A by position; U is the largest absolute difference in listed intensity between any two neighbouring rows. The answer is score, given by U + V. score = 2.52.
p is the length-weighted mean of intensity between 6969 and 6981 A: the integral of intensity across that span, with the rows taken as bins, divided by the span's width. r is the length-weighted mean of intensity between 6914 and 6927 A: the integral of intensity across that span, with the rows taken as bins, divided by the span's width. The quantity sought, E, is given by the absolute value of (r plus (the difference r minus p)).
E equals 5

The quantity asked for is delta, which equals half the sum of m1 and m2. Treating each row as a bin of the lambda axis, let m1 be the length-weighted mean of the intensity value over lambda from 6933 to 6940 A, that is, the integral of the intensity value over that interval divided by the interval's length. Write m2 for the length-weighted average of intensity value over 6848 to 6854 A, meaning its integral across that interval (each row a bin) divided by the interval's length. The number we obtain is 8.6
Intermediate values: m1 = 10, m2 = 7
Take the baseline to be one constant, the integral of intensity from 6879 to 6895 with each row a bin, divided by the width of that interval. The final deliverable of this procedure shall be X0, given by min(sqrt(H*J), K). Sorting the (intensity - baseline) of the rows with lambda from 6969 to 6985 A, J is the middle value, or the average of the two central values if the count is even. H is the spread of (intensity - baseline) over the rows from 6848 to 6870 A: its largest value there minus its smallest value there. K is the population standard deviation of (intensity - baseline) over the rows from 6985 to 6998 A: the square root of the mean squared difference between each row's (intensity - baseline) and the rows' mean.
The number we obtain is 0.25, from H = 1.3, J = 4.3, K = 0.25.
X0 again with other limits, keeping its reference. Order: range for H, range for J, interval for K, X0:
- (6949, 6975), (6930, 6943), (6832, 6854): 0.29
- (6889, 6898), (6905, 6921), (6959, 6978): 0.47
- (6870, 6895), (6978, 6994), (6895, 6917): 0.60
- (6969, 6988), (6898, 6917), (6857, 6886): 0.57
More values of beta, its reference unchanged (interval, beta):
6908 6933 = 6919.05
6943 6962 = 6960.60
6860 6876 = 6868.26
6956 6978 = 6973.43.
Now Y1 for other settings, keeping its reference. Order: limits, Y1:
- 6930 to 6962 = 6948.9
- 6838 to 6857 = 6848.5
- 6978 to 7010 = 6994.5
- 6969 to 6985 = 6977.3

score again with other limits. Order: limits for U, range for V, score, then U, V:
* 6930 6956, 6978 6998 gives 2.22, 1.6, 0.60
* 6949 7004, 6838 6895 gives 2.46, 1.3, 1.16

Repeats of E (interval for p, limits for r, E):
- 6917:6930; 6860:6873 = 5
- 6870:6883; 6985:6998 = 17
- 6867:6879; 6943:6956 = 16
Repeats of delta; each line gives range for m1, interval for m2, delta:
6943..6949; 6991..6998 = 11.8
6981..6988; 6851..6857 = 9.6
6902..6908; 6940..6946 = 8.9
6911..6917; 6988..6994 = 10.4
